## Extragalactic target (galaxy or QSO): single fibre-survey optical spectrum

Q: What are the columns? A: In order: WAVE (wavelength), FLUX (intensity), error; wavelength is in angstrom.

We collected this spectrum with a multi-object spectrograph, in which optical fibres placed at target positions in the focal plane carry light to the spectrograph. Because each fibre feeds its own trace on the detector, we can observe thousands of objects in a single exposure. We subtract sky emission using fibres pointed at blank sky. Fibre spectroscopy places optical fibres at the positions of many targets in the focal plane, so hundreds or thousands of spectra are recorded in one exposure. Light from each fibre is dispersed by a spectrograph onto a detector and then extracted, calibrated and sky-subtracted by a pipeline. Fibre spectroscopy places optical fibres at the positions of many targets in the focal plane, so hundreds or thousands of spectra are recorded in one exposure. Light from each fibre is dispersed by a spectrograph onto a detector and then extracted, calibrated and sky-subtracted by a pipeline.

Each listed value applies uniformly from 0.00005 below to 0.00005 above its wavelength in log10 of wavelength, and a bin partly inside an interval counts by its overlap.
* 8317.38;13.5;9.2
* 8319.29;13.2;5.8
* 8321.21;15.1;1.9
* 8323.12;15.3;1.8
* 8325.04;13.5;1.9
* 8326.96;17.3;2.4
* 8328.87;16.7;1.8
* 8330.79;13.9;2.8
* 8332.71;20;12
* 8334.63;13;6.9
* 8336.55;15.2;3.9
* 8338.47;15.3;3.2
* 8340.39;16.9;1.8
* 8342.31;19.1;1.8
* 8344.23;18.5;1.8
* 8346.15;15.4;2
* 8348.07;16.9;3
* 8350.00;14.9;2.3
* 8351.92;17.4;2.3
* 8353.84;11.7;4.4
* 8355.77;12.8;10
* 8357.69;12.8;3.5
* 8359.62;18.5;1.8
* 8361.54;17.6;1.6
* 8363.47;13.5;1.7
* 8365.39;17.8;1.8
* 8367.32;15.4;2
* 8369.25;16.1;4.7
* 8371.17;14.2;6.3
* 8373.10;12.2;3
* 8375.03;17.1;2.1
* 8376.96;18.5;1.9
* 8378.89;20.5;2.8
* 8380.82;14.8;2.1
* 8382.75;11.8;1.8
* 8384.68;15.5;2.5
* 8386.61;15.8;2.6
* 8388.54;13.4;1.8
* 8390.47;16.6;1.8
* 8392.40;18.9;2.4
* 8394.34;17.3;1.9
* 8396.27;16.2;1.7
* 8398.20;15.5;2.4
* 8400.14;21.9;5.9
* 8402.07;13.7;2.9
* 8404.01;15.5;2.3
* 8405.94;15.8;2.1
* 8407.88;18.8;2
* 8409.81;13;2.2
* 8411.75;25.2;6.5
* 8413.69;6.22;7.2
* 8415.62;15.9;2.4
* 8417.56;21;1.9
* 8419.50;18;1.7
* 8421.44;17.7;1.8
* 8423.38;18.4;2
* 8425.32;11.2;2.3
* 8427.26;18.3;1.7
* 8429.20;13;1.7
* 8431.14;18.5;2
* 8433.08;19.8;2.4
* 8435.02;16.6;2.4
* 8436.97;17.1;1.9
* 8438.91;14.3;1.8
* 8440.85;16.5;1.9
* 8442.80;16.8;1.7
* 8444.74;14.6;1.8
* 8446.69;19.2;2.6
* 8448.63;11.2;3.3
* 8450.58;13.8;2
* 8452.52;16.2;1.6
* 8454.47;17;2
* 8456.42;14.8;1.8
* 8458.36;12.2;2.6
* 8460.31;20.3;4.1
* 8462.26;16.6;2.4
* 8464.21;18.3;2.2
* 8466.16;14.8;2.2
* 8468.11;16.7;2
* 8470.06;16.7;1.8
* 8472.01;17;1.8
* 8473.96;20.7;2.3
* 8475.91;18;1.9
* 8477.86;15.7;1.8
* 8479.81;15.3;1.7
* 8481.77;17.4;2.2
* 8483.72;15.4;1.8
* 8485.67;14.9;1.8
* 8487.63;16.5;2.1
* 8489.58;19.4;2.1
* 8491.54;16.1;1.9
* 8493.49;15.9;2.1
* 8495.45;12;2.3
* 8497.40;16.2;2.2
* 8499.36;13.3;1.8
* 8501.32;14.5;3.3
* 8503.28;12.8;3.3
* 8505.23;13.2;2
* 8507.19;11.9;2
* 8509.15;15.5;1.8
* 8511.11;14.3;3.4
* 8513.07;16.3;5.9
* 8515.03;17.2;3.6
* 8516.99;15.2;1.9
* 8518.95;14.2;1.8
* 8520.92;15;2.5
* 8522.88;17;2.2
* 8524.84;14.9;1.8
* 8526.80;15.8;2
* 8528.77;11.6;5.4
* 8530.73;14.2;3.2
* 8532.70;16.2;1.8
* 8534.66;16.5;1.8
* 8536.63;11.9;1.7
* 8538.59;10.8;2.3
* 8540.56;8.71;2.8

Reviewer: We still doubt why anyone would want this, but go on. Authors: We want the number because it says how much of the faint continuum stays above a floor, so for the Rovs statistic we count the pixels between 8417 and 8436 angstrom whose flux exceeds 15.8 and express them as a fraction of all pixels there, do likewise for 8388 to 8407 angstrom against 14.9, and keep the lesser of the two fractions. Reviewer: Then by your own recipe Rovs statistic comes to 0.80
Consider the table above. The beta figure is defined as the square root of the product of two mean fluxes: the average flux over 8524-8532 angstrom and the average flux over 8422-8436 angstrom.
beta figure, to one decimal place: 15.3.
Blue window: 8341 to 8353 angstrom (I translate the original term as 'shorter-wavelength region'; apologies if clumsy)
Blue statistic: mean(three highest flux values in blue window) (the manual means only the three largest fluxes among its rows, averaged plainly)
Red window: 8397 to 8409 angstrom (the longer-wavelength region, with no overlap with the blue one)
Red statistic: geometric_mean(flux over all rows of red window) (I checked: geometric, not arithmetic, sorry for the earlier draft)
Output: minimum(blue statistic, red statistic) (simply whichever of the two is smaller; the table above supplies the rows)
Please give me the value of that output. 16.7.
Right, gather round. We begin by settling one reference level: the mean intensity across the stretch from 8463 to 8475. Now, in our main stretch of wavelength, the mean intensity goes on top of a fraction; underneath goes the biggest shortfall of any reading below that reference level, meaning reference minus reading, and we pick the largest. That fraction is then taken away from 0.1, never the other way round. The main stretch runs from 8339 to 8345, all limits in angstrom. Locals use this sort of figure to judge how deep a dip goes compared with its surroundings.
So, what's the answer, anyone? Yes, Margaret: -39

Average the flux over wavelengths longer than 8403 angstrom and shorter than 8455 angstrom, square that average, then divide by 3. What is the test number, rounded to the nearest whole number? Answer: 88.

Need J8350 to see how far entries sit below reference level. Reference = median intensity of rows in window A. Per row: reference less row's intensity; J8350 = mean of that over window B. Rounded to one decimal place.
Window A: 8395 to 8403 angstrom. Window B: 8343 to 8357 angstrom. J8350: 0.5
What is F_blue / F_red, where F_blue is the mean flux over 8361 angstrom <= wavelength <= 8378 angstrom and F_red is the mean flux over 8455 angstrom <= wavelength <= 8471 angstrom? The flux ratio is 0.97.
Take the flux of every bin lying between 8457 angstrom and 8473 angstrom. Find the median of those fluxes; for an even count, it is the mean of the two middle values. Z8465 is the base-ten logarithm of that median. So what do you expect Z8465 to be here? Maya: 1.22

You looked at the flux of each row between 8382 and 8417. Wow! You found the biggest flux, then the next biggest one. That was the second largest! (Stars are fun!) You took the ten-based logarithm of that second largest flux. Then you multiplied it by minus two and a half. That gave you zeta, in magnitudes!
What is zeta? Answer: -3.35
